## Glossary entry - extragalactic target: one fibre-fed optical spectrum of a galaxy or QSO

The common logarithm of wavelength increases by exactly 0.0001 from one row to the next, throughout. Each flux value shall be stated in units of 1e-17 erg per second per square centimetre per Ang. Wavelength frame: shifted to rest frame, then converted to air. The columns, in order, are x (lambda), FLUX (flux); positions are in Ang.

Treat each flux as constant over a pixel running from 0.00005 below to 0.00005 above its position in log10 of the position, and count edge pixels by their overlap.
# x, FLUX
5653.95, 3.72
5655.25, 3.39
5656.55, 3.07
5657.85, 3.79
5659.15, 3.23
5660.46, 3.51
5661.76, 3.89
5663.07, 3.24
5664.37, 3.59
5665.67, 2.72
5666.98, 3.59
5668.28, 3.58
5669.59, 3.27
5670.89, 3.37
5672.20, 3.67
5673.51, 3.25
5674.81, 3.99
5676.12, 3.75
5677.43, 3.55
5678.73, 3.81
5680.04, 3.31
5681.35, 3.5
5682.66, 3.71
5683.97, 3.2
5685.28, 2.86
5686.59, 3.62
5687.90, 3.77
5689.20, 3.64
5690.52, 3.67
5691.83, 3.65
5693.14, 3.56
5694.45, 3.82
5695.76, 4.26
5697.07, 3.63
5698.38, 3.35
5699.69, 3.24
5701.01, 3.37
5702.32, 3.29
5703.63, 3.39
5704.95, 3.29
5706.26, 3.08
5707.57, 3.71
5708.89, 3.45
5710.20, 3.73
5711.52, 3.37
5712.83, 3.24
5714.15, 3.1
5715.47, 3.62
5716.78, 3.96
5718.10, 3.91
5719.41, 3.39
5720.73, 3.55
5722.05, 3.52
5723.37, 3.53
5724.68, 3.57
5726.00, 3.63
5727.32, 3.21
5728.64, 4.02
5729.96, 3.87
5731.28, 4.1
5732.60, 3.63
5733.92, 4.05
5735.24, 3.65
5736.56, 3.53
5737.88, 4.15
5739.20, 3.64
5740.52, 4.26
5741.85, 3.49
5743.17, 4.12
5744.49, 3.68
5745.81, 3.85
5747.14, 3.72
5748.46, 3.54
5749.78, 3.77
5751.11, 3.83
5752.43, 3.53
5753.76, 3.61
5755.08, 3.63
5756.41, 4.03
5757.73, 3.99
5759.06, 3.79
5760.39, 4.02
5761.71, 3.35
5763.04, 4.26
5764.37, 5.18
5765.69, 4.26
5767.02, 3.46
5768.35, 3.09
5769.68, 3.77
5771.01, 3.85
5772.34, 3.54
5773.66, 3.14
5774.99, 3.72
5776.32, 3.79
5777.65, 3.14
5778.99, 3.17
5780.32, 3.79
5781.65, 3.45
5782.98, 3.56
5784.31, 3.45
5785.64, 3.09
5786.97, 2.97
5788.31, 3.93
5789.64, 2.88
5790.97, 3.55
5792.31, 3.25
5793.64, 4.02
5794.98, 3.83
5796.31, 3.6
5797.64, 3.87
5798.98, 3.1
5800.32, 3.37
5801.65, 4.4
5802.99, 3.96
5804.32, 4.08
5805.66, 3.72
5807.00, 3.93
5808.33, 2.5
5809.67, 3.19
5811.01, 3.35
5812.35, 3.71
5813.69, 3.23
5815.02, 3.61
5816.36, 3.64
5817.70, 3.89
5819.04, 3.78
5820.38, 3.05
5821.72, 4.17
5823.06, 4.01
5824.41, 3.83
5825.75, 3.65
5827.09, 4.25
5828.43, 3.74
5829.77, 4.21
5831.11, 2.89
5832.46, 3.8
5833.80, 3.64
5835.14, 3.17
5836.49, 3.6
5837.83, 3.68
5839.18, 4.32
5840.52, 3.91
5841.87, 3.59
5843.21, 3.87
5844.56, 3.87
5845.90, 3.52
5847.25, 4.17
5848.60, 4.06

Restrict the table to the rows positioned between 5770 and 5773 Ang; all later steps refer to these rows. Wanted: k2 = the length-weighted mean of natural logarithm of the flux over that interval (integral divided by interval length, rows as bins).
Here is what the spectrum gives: 1.31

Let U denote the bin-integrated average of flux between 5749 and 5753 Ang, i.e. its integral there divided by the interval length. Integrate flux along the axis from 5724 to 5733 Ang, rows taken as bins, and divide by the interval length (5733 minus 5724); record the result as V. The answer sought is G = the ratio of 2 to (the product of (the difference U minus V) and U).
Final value -51.2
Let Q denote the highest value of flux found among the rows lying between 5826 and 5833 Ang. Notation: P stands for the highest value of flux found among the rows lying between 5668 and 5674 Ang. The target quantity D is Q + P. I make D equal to 7.9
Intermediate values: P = 3.67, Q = 4.25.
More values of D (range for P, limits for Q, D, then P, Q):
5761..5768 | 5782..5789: 9.1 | 5.18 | 3.93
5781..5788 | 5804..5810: 7.6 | 3.56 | 4.08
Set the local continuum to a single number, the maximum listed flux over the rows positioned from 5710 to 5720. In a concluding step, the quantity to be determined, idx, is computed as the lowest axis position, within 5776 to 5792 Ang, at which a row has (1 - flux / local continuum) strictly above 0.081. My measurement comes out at 5777.65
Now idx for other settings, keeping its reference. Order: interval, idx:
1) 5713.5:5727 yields 5714.15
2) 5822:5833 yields 5831.11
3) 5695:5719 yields 5697.07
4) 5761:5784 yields 5761.71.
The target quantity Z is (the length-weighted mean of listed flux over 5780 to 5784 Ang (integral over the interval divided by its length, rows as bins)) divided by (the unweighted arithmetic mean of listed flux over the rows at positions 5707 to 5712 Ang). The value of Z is 1.00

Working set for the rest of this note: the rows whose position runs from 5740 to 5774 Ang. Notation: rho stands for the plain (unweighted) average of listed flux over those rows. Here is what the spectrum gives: 3.80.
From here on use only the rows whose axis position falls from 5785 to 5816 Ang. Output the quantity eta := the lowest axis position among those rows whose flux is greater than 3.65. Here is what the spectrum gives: 5788.31 Ang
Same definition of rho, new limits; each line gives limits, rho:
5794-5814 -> 3.59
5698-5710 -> 3.35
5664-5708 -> 3.50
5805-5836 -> 3.61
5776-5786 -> 3.43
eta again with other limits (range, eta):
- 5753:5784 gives 5756.41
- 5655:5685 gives 5657.85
